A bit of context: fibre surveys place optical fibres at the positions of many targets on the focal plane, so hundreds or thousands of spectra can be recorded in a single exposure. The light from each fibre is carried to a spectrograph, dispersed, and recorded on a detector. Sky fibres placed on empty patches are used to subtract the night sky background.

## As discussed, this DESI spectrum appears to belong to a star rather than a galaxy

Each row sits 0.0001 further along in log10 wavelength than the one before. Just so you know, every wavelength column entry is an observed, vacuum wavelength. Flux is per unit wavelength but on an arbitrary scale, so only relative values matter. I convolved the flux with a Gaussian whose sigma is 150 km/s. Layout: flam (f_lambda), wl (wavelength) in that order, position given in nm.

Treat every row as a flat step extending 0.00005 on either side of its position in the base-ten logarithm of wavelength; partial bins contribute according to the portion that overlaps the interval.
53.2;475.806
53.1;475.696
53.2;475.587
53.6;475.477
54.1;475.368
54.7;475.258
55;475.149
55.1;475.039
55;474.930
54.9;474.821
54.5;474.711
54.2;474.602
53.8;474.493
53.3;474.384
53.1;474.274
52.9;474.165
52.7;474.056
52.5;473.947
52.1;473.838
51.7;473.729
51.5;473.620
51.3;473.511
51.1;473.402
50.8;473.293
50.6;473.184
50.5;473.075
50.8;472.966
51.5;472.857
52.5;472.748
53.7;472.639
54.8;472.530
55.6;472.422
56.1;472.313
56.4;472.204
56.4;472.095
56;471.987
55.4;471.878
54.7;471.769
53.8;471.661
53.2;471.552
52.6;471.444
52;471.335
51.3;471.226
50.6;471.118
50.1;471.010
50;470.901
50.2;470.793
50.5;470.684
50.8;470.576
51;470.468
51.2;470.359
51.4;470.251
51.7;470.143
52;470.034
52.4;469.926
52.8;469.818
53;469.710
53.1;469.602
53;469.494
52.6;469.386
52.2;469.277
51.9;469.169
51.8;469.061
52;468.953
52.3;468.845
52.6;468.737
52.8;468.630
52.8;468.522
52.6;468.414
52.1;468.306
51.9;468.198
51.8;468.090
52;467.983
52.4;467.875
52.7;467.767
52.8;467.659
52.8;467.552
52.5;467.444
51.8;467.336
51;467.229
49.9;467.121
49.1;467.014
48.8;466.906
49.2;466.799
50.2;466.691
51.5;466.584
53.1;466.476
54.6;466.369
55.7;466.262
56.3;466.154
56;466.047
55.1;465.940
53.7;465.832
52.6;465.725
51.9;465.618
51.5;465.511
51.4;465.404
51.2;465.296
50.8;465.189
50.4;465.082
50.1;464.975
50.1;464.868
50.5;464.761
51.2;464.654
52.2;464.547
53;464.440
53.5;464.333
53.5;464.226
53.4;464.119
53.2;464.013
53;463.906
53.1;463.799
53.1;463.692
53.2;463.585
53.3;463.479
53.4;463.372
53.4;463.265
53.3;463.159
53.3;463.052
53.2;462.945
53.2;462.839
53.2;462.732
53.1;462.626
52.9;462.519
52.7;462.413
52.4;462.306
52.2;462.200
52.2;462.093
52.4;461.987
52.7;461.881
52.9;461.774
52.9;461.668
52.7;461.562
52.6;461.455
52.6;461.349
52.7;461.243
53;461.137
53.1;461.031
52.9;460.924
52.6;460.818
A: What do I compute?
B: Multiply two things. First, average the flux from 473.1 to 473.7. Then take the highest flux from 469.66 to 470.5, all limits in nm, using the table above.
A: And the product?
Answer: 2706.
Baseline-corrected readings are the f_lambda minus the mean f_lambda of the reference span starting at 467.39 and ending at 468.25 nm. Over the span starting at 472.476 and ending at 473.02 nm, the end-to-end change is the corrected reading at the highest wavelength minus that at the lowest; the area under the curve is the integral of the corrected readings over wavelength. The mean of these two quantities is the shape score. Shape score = -1.9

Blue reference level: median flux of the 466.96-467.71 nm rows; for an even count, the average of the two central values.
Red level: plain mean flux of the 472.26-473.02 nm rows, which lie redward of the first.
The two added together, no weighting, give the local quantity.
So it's 105.4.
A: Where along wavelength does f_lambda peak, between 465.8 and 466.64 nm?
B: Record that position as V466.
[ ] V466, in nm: 466.154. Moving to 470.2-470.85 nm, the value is 470.251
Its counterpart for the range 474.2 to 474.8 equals 474.711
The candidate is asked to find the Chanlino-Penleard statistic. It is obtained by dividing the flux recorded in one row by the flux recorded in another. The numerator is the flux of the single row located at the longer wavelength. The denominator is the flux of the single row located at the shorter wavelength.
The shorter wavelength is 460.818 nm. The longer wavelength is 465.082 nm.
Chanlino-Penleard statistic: 0.96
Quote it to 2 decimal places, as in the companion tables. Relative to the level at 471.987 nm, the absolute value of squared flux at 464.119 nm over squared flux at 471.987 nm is 0.91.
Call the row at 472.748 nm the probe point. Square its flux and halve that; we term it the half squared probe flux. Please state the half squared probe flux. 1378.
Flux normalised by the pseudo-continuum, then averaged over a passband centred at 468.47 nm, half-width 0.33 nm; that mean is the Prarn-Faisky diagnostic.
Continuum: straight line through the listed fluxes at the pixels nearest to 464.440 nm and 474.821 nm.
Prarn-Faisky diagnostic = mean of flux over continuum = 0.976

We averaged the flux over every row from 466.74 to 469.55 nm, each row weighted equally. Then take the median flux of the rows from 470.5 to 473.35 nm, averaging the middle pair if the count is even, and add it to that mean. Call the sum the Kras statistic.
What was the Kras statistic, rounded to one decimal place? 104.1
